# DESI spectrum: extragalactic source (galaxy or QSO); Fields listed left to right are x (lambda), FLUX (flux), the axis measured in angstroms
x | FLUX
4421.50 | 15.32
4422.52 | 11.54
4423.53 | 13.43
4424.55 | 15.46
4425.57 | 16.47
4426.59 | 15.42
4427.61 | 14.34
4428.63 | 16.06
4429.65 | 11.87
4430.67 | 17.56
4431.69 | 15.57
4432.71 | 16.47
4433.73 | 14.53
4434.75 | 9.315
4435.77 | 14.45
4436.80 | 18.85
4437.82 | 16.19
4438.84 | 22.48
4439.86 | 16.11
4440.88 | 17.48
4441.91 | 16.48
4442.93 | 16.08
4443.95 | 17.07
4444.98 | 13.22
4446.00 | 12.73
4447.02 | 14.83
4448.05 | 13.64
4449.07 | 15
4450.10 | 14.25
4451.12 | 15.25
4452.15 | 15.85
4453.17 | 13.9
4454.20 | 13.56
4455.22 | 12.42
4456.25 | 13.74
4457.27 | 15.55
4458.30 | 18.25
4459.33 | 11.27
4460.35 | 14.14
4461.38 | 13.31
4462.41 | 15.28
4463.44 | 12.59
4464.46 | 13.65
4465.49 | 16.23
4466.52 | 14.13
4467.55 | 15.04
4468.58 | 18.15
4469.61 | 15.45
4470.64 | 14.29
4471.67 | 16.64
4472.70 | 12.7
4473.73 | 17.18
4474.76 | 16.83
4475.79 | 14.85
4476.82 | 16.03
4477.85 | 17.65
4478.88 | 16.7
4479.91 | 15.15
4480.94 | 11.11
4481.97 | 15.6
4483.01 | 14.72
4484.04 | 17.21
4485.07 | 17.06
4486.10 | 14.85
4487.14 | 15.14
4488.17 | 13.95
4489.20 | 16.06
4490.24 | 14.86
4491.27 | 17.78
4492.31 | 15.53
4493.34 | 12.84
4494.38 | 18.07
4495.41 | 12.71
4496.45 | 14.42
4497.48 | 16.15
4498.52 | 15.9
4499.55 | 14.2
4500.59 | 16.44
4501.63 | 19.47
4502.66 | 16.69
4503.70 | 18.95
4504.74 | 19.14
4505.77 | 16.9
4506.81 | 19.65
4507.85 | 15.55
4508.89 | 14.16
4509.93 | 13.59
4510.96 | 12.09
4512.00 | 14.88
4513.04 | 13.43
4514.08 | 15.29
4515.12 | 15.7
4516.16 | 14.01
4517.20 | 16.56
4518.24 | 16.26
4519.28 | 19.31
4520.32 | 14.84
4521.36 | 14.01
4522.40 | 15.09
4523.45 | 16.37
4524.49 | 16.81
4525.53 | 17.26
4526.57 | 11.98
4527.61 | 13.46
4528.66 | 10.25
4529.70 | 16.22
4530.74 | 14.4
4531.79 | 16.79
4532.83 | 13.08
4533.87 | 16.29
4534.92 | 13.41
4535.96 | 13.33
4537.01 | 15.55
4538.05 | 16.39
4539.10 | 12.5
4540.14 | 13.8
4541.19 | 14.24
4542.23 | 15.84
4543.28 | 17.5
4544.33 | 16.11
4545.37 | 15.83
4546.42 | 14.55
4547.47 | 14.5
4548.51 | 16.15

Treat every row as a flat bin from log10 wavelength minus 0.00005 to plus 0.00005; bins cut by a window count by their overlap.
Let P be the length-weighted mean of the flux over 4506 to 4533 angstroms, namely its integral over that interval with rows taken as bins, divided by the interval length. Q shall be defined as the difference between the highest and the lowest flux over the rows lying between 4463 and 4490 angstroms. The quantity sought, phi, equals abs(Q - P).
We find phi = 8.0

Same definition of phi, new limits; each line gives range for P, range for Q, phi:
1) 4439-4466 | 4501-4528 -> 7.1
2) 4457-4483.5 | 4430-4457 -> 1.9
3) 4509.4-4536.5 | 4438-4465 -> 3.6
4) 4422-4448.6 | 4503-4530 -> 5.9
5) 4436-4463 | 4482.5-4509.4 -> 8.3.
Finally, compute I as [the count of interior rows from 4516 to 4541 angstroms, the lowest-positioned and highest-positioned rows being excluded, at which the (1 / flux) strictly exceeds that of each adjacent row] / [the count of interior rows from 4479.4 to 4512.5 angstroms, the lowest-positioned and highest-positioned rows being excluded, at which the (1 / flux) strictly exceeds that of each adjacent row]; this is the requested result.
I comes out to 0.7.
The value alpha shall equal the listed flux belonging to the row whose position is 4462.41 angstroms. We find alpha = 15.28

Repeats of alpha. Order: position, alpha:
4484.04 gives 17.21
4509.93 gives 13.59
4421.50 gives 15.32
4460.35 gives 14.14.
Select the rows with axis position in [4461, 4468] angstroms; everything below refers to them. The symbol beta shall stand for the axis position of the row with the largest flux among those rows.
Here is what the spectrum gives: 4465.49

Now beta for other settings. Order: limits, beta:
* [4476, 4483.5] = 4477.85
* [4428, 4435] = 4430.67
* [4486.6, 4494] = 4491.27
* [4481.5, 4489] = 4484.04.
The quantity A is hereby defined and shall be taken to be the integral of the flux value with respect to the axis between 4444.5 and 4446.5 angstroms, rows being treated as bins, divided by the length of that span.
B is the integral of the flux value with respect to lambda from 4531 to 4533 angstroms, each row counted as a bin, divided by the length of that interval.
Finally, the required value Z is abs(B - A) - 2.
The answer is 0.2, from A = 13.0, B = 15.2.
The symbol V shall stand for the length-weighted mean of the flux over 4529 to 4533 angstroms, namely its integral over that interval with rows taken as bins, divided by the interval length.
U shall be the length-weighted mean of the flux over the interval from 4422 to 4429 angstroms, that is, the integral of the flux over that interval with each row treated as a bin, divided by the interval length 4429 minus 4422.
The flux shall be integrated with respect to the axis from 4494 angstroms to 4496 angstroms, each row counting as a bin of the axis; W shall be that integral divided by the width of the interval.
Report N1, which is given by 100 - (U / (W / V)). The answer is 85.4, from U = 14.7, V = 15.1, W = 15.2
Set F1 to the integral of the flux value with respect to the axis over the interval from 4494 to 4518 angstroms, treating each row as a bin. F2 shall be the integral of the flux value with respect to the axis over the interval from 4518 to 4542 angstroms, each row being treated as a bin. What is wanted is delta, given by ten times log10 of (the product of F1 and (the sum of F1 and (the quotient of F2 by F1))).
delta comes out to 51.6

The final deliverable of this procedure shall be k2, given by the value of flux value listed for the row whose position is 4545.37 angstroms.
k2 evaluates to 15.83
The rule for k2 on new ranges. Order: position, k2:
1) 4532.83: 13.08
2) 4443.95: 17.07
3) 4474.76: 16.83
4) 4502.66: 16.69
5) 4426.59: 15.42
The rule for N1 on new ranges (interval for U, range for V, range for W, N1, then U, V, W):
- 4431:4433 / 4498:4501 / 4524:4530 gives 82.5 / 16.1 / 15.5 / 14.3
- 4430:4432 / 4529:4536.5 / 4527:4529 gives 80.0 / 16.3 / 14.7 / 12.0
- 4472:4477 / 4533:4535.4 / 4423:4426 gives 85.0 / 15.5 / 14.6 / 15.1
